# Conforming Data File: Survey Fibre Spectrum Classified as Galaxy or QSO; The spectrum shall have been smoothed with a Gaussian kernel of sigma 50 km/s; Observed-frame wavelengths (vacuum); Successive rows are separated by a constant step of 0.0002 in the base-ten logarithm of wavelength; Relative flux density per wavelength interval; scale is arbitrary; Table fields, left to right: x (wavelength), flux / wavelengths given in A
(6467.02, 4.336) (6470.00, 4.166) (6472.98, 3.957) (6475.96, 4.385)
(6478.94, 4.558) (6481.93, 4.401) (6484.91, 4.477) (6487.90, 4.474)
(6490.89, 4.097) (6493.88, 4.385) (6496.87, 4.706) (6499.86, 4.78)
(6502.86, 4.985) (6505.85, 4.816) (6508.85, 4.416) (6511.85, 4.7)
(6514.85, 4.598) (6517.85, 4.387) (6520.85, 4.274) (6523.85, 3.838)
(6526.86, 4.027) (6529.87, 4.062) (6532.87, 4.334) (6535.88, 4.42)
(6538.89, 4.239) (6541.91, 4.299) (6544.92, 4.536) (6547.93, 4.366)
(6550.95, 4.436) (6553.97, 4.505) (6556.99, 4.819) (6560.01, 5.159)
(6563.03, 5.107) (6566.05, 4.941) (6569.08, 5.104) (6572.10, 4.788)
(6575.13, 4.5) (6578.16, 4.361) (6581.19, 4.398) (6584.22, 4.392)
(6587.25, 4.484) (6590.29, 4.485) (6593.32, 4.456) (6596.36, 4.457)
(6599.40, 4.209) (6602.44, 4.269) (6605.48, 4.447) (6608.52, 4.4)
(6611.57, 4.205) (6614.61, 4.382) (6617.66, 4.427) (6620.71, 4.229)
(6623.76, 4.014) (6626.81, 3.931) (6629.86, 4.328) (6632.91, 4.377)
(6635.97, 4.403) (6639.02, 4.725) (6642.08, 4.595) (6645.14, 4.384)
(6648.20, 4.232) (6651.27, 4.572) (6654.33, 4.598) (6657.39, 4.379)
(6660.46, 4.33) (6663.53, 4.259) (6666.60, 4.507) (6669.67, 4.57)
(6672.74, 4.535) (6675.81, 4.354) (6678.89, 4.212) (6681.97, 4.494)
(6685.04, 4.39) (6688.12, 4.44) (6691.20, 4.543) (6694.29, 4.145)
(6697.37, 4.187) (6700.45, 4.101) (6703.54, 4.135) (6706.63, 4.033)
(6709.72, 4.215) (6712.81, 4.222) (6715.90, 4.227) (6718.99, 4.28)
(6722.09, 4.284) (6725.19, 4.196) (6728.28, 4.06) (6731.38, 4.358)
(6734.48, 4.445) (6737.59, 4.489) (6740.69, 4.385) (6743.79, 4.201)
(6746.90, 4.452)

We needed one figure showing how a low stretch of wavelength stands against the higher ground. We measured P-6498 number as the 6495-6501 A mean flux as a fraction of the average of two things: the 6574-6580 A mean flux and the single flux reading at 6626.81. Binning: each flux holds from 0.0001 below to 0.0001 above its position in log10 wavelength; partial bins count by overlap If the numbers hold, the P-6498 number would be 1.13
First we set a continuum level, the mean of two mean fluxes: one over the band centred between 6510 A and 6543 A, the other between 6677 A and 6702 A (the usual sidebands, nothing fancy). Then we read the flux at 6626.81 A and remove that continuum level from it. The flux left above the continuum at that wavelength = -0.37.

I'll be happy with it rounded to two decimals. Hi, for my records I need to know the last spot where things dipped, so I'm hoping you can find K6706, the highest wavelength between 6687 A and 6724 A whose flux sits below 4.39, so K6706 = 6722.09 A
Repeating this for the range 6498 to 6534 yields 6532.87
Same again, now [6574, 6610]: 6602.44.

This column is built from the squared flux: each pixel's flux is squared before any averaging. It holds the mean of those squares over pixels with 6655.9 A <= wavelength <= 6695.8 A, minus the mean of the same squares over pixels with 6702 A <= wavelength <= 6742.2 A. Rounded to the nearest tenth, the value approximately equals 1.2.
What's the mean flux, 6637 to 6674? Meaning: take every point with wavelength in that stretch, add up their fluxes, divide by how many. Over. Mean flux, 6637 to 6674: 4.47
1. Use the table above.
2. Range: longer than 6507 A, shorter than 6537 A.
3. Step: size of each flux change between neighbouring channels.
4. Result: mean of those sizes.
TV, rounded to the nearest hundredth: 0.19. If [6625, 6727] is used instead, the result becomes 0.13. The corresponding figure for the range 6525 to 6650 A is 0.15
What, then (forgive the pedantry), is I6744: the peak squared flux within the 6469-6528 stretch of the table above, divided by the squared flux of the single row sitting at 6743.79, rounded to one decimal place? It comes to 1.4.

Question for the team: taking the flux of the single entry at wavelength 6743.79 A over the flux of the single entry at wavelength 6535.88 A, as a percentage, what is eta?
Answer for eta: 95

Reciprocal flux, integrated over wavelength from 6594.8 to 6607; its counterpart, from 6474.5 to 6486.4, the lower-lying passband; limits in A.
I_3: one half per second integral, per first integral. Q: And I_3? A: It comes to 0.0666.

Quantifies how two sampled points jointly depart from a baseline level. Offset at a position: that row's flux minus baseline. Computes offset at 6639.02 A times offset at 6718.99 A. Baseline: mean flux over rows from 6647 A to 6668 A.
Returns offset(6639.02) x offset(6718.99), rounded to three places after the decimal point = -0.041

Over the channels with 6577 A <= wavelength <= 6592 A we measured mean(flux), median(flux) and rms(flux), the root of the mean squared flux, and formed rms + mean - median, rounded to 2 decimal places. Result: 4.45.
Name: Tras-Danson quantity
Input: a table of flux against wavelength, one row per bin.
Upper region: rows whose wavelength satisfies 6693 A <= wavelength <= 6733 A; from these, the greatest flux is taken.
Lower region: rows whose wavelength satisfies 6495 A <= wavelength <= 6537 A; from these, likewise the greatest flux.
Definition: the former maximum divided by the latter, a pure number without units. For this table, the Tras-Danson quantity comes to 0.874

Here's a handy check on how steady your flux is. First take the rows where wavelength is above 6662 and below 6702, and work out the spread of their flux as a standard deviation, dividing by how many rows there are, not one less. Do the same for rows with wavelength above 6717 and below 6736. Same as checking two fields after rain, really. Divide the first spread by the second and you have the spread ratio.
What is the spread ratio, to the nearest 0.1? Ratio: 1.3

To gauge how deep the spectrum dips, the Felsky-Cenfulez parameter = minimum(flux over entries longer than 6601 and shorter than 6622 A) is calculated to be 4.205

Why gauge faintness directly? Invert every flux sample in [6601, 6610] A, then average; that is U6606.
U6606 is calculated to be 0.229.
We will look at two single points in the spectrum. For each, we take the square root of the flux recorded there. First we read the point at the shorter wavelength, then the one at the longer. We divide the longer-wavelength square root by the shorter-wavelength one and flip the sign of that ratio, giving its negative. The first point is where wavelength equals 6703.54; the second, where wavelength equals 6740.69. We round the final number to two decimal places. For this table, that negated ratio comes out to -1.03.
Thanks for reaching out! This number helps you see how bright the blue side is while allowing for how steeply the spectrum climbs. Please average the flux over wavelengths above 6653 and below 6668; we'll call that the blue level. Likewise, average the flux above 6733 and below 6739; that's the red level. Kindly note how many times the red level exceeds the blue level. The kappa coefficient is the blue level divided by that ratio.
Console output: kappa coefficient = 4.36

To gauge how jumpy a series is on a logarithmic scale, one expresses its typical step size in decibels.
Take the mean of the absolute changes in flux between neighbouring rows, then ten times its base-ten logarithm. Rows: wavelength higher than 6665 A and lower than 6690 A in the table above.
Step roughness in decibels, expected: -9.1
